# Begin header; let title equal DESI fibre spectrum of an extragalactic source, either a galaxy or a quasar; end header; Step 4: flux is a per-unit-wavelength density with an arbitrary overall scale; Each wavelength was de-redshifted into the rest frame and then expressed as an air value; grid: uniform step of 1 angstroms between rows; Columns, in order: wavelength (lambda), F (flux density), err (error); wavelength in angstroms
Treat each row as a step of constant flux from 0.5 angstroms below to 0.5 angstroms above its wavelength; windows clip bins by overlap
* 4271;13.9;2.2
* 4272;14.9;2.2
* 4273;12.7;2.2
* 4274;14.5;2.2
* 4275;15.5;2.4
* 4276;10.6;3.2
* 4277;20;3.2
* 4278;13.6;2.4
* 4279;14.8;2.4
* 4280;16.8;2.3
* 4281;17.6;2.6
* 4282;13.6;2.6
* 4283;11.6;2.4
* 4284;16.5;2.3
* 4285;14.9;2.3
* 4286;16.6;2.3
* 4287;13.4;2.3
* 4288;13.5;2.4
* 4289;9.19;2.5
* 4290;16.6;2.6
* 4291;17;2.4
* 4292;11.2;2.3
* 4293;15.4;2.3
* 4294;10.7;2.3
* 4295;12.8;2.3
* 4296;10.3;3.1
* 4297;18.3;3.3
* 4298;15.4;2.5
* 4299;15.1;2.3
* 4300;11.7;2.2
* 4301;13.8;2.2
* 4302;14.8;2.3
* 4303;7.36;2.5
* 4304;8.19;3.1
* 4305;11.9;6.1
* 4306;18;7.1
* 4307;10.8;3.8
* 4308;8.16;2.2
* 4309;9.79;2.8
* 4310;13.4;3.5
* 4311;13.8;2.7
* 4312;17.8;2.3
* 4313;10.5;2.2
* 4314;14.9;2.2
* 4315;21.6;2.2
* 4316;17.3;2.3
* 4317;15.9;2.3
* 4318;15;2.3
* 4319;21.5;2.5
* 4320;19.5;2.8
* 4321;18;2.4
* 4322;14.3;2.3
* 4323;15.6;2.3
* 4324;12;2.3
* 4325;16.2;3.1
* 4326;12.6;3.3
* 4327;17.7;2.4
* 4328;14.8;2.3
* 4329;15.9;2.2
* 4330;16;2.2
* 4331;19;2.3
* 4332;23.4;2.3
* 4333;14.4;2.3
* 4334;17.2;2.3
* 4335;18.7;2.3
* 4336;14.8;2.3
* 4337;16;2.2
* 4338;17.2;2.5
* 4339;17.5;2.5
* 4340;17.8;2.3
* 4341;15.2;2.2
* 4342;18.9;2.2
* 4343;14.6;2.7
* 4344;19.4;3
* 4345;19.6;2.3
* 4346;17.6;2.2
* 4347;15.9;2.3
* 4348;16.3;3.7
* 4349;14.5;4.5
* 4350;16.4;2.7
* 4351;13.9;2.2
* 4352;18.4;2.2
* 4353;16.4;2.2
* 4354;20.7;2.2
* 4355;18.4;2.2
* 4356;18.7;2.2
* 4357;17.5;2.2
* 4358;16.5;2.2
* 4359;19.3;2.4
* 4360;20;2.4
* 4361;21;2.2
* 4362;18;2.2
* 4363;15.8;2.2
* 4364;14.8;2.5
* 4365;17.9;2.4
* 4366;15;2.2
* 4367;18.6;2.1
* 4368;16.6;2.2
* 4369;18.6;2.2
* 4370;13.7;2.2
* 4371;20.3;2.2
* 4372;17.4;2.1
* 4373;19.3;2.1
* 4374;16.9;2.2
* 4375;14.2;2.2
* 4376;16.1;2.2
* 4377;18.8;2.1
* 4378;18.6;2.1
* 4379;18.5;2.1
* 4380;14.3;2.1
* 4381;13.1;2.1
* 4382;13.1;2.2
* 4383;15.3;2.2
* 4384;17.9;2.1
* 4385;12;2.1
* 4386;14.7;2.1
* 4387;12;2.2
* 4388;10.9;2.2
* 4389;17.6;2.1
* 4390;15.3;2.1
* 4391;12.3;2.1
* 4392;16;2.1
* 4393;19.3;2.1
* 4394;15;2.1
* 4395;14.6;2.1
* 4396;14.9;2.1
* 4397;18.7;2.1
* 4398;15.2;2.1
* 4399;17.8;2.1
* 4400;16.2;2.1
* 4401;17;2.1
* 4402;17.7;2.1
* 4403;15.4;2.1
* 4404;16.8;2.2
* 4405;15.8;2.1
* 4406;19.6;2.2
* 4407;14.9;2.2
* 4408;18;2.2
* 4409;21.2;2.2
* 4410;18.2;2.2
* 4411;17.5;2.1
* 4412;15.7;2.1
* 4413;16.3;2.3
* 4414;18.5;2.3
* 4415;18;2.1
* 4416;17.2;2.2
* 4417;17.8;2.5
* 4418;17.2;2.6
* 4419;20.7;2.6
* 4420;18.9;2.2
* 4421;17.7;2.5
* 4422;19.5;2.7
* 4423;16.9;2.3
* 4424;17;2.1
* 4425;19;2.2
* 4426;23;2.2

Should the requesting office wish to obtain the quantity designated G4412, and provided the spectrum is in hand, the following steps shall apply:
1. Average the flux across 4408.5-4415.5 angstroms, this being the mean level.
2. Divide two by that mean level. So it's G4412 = 0.112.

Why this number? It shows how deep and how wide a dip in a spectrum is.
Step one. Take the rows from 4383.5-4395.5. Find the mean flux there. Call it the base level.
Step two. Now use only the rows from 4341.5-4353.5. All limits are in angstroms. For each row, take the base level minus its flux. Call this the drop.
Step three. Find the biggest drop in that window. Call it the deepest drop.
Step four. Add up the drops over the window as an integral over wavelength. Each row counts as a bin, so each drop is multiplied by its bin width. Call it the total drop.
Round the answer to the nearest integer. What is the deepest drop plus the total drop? -23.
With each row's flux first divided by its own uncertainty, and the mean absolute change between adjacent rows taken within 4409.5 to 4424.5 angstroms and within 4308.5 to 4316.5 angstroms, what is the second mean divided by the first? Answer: 3.15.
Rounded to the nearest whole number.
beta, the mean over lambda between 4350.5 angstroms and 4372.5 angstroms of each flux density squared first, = 314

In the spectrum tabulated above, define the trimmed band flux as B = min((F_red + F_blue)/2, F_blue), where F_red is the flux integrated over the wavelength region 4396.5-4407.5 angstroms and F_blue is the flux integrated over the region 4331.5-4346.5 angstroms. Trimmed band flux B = 224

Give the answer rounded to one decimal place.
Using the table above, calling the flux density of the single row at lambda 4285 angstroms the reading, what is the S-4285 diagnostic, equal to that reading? 14.9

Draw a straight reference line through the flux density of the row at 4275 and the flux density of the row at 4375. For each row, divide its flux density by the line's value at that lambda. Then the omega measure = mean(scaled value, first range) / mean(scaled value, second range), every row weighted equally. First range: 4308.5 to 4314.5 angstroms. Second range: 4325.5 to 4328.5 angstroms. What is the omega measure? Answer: 0.877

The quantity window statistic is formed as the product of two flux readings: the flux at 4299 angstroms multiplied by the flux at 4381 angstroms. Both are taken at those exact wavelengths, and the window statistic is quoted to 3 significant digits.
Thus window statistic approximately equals 198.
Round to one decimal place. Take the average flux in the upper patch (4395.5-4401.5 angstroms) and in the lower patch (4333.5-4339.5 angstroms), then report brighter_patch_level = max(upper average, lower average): 16.9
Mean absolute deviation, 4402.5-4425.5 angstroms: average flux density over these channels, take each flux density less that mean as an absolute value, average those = 1.25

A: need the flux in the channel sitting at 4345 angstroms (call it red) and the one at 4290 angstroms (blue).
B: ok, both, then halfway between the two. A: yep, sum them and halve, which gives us 18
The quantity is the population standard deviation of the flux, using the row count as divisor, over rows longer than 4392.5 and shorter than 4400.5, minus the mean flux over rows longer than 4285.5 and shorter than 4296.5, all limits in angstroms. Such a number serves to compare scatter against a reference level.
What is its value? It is -11.6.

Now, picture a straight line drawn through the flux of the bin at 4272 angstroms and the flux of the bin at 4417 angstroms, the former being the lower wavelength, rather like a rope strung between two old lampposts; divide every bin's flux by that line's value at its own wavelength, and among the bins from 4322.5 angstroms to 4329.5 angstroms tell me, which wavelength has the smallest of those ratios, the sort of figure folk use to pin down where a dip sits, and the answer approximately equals 4324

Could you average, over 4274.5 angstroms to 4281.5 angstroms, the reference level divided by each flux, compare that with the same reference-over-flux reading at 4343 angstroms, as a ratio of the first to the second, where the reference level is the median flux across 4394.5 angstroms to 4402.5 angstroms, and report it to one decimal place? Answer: 1.0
